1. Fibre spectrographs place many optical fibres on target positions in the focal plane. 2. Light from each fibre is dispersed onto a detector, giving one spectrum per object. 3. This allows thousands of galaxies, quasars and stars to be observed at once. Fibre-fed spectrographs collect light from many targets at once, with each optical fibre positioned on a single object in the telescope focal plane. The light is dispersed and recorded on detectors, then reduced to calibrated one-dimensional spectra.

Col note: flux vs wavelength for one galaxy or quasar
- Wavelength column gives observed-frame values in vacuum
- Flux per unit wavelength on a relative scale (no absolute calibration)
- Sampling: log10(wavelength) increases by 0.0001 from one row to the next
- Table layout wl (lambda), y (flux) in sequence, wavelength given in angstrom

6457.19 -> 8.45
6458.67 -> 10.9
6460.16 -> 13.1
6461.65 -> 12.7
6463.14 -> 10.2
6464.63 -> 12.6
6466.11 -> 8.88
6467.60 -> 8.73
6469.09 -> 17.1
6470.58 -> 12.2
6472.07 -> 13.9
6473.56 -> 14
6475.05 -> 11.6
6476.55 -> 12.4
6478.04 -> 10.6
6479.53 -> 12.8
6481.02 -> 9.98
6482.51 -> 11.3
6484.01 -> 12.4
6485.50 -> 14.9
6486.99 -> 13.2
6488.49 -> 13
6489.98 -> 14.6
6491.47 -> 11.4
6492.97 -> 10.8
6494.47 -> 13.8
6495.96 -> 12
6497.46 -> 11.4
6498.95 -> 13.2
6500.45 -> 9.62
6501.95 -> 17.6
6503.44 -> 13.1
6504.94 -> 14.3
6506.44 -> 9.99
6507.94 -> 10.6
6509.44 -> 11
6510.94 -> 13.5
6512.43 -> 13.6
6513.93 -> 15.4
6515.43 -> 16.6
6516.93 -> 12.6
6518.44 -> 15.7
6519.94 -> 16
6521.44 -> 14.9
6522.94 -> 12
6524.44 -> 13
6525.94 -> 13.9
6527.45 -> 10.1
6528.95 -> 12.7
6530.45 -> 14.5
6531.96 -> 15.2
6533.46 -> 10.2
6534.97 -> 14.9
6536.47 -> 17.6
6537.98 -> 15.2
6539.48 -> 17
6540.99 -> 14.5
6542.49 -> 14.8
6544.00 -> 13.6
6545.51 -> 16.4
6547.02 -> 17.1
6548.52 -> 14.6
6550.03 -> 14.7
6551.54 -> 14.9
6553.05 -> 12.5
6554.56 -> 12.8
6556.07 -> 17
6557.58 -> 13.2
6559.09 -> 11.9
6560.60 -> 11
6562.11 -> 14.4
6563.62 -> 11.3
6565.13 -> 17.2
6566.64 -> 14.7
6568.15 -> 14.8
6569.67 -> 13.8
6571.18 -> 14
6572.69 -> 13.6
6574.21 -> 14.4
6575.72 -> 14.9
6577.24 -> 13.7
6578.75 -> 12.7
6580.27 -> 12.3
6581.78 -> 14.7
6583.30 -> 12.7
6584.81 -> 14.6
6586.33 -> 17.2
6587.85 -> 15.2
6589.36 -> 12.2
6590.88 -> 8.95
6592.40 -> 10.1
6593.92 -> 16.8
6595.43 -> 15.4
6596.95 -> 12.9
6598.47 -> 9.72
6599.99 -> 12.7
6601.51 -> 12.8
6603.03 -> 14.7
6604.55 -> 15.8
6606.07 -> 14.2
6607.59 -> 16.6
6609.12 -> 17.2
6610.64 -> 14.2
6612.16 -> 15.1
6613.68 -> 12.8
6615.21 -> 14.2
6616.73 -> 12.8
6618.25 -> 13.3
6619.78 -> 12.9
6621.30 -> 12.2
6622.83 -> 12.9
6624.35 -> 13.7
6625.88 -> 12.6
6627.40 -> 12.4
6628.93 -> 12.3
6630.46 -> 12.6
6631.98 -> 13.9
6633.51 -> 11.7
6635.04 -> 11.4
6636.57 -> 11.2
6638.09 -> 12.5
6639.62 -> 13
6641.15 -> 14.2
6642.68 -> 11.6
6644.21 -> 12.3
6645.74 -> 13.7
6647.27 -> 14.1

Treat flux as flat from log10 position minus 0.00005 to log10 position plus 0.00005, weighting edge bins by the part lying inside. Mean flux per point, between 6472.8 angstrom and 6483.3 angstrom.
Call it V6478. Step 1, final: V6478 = 11.8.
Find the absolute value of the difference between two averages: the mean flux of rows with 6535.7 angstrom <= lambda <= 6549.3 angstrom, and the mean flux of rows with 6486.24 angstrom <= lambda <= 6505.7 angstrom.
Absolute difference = 2.72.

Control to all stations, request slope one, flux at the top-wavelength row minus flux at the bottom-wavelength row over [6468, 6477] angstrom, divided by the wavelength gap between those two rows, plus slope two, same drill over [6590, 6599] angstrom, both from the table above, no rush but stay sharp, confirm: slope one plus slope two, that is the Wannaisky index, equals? -0.53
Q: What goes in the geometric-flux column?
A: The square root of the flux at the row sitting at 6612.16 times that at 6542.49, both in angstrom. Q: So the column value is 14.9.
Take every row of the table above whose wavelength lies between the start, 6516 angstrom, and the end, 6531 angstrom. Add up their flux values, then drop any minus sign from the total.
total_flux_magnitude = 135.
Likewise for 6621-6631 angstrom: 89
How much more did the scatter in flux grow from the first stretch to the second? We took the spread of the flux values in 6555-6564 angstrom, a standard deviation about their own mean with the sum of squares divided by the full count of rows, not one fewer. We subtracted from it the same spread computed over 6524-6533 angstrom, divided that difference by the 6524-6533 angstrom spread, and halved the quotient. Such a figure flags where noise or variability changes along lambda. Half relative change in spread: 0.14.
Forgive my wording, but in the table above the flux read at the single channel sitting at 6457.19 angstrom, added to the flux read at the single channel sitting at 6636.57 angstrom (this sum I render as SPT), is 20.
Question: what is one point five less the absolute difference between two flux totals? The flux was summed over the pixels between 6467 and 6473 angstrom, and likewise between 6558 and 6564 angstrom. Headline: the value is -1.8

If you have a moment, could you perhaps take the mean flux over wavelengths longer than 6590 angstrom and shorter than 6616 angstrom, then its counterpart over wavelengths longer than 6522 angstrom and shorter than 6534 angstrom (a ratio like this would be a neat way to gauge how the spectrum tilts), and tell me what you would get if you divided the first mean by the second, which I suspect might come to 1.08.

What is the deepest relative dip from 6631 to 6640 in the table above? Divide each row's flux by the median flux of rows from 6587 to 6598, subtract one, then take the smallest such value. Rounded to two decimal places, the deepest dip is -0.13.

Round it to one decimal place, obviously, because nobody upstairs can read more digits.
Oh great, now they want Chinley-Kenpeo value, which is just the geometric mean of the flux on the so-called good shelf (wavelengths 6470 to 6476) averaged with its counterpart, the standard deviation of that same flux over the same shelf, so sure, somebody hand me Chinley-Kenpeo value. 7.0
